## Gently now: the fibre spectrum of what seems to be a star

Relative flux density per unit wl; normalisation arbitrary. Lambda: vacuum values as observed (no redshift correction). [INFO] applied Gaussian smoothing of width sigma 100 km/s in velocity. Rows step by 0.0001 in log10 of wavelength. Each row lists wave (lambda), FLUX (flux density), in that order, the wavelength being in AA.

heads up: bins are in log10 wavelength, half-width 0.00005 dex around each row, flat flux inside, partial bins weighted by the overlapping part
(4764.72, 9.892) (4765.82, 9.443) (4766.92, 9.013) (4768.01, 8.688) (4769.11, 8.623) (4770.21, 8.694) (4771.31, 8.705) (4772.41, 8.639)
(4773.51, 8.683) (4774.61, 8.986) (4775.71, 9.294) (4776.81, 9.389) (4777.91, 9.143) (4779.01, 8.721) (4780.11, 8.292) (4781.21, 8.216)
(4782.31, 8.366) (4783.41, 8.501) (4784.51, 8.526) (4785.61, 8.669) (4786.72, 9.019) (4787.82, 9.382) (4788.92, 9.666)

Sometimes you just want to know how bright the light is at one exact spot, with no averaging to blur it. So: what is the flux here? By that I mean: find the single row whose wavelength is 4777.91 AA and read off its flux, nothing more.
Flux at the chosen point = 9.143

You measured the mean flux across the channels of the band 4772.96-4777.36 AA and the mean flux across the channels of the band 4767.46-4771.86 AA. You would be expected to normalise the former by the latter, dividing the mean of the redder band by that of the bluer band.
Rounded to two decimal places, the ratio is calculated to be 1.05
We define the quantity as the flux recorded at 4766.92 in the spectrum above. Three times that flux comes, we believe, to 27.0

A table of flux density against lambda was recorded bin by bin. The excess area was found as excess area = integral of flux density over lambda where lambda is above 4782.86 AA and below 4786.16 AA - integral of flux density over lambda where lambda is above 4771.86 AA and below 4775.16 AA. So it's -1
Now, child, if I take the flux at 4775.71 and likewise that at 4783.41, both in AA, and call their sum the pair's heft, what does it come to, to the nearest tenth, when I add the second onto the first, 17.8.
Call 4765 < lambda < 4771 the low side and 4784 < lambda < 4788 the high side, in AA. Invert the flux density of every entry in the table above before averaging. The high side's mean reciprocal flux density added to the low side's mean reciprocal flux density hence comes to 0.225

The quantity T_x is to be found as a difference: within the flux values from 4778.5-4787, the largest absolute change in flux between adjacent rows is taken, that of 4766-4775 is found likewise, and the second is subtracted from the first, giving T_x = 0.10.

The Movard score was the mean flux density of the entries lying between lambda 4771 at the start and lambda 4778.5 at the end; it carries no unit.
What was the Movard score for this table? 8.98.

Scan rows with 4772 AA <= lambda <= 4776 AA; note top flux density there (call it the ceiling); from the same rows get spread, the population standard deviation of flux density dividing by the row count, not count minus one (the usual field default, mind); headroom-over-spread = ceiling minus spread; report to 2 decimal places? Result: 9.03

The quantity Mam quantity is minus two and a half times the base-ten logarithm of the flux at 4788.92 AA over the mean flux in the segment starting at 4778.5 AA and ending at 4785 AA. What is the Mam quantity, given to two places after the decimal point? -0.15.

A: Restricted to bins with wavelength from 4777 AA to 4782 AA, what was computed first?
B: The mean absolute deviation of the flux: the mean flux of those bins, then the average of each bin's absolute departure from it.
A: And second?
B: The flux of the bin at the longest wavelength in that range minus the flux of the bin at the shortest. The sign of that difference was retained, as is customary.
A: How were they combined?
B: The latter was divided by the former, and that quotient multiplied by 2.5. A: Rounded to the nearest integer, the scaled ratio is -7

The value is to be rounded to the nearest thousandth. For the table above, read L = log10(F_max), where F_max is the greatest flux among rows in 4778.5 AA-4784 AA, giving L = 0.941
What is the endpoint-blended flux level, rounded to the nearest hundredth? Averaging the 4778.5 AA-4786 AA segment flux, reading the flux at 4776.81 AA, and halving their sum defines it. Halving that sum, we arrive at 8.93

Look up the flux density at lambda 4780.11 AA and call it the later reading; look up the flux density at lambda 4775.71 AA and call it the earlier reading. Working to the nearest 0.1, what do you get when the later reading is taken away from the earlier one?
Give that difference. 1.0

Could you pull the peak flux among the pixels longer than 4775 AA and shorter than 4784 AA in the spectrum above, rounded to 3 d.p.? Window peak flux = 9.389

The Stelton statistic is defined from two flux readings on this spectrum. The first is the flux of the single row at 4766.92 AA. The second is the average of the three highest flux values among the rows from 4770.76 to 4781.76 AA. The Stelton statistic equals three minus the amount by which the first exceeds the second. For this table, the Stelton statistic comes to 3.3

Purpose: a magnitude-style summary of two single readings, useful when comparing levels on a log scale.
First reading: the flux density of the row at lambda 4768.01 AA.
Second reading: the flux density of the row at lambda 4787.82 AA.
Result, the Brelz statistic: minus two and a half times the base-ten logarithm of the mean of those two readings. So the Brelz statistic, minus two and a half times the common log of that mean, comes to -2.390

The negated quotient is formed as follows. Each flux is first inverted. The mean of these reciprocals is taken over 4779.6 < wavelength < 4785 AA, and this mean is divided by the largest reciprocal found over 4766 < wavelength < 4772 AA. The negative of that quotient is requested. -1.03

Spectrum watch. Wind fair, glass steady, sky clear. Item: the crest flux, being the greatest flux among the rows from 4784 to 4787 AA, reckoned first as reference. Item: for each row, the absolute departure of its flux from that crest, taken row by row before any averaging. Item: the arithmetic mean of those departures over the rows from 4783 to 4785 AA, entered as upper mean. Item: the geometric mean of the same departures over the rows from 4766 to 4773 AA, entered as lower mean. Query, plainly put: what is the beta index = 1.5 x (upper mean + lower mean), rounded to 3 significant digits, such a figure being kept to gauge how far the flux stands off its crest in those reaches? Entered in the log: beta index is 1.02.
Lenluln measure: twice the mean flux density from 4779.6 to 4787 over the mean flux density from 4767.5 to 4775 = 1.95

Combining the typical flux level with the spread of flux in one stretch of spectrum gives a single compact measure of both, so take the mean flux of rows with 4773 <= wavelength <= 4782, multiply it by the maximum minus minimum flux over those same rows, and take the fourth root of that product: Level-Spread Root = 1.79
